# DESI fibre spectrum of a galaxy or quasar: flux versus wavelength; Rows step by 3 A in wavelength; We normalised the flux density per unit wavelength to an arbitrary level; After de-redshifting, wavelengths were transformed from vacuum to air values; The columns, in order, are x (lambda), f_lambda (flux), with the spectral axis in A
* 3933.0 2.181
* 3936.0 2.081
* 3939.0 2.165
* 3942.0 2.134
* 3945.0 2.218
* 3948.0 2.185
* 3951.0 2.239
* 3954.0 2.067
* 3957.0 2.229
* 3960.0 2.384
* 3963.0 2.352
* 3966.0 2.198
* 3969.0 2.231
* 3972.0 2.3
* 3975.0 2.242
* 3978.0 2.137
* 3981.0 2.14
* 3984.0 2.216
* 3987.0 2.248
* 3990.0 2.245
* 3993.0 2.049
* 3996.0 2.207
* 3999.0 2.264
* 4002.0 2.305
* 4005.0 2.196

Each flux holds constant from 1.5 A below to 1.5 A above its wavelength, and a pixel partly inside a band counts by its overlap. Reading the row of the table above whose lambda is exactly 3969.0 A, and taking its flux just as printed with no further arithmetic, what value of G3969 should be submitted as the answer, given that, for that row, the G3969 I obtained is 2.231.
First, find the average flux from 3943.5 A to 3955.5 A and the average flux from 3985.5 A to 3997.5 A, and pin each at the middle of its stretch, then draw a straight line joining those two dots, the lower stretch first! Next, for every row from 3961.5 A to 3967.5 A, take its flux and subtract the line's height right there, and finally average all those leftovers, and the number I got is 0.094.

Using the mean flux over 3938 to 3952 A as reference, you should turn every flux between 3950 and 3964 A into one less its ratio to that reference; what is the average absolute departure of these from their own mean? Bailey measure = 0.042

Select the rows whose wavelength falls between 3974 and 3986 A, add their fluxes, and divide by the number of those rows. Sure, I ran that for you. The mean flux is 2.18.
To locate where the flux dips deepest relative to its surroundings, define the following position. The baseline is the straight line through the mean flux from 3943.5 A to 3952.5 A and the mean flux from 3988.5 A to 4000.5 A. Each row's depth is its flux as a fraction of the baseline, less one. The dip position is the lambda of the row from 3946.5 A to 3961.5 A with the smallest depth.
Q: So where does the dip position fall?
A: 3954.0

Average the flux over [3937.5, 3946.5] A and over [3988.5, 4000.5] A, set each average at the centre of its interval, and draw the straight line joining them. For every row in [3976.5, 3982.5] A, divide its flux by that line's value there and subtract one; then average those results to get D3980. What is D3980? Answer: -0.02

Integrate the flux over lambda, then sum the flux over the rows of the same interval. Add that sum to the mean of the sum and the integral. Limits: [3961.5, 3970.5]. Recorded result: 20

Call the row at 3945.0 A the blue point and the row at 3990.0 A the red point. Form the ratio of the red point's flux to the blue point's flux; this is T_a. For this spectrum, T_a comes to 1.01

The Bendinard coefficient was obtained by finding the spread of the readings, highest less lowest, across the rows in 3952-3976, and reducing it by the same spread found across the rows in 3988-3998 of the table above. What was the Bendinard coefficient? 0.12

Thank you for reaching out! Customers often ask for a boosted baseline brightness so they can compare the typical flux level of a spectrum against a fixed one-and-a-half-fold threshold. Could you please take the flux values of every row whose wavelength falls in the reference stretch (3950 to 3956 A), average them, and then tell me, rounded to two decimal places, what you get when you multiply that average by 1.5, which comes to 3.23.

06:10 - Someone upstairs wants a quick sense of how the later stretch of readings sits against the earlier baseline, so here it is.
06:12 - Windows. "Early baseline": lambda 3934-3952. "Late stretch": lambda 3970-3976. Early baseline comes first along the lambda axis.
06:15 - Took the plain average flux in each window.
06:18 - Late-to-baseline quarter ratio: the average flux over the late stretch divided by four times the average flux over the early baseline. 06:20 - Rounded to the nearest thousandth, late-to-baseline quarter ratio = 0.262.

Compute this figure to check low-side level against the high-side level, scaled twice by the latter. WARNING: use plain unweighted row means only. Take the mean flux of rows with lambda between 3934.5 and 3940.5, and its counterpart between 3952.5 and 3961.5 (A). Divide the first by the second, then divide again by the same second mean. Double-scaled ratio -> 0.428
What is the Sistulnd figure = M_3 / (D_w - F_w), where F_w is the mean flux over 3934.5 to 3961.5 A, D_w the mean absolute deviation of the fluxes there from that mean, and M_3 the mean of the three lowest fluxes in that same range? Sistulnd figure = -0.99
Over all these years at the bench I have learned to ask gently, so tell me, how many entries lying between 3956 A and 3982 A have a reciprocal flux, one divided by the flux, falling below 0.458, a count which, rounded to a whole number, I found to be 7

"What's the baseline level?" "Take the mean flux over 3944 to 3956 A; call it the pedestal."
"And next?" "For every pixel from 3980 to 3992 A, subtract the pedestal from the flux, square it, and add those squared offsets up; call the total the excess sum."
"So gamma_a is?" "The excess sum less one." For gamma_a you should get -0.988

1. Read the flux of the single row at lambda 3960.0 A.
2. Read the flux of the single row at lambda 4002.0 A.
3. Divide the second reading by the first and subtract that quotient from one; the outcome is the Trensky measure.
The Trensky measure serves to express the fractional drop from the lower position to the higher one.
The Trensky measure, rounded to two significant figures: 0.033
